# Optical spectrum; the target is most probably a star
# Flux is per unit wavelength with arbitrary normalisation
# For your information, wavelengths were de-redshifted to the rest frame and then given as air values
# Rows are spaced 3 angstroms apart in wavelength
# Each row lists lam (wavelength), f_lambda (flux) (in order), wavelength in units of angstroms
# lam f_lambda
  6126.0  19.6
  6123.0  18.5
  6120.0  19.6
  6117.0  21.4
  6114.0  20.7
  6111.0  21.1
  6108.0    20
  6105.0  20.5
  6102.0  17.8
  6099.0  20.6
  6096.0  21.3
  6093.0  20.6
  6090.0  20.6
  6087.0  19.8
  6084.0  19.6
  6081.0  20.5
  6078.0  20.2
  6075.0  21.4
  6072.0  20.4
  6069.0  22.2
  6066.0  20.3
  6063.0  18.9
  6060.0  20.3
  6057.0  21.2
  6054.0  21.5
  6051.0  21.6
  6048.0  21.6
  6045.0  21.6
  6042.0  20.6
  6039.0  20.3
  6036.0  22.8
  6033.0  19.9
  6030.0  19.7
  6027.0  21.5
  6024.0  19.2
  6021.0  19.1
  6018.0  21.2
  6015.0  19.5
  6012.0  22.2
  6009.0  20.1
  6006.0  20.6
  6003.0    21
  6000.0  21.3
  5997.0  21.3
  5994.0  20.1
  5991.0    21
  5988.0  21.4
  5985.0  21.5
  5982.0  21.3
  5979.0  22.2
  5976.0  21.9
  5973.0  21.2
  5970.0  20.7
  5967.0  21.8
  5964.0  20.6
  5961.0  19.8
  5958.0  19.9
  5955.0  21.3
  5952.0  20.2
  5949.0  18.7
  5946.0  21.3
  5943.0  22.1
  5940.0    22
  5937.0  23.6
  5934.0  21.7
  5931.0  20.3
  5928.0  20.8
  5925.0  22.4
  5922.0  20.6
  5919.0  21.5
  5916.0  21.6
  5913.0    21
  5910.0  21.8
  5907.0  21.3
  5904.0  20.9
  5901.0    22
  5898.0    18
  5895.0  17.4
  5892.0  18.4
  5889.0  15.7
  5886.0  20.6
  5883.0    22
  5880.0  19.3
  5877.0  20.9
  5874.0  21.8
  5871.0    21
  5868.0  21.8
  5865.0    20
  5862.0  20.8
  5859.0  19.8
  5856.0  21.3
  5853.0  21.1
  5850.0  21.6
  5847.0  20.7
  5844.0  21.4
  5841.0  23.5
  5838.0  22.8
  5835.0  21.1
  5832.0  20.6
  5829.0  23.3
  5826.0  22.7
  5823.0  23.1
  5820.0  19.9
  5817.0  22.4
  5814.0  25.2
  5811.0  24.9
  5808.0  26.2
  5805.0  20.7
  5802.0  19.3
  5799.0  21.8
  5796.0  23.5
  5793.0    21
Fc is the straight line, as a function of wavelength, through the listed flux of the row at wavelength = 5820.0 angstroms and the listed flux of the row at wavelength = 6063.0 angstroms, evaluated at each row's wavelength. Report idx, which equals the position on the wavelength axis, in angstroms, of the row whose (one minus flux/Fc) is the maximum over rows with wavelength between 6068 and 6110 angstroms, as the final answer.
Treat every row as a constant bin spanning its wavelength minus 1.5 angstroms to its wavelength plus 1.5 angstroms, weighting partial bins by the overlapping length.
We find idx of 6102.0 angstroms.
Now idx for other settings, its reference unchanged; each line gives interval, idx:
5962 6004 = 5994.0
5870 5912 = 5889.0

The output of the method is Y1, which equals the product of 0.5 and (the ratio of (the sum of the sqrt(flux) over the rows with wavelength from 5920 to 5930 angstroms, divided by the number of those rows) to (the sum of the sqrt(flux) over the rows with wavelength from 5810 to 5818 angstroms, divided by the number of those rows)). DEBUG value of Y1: 0.469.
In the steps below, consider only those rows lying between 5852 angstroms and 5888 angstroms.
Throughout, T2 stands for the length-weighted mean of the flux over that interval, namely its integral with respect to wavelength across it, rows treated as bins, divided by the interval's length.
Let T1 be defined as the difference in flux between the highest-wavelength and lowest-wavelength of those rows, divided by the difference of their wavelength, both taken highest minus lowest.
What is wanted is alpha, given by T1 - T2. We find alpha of -20.8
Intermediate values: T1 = -0.0152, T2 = 20.8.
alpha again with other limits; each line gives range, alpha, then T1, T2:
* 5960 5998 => -21.1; 0.0417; 21.2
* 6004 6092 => -20.6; 0.0000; 20.6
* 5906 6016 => -21.1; -0.0167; 21.1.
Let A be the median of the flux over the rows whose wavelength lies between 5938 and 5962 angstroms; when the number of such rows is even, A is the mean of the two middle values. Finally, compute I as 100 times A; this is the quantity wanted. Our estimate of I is 2075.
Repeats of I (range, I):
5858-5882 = 2085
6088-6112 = 2060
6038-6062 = 2135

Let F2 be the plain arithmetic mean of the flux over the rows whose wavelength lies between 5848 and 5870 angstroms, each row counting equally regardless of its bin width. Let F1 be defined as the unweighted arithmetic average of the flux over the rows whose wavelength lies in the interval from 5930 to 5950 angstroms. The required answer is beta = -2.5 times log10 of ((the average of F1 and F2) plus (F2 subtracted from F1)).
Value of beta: -3.34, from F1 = 21.4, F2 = 20.9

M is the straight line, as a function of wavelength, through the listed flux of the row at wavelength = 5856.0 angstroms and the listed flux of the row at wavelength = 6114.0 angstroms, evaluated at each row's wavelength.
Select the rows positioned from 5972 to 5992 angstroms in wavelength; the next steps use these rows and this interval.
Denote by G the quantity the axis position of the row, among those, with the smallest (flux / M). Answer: 5991.0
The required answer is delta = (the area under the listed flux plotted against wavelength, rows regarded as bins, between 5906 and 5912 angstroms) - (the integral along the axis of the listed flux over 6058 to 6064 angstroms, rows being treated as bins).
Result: 10.4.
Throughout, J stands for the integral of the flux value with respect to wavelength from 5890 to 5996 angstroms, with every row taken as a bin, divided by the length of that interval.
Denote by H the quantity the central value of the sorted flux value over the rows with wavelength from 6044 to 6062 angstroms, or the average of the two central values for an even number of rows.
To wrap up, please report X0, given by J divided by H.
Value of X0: 0.97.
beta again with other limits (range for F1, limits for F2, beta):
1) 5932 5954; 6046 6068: -3.34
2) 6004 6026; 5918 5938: -3.23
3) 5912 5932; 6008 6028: -3.33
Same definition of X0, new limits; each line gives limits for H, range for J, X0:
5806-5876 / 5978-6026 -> 0.96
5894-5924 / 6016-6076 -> 0.98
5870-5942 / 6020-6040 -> 0.97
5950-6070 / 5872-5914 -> 0.95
